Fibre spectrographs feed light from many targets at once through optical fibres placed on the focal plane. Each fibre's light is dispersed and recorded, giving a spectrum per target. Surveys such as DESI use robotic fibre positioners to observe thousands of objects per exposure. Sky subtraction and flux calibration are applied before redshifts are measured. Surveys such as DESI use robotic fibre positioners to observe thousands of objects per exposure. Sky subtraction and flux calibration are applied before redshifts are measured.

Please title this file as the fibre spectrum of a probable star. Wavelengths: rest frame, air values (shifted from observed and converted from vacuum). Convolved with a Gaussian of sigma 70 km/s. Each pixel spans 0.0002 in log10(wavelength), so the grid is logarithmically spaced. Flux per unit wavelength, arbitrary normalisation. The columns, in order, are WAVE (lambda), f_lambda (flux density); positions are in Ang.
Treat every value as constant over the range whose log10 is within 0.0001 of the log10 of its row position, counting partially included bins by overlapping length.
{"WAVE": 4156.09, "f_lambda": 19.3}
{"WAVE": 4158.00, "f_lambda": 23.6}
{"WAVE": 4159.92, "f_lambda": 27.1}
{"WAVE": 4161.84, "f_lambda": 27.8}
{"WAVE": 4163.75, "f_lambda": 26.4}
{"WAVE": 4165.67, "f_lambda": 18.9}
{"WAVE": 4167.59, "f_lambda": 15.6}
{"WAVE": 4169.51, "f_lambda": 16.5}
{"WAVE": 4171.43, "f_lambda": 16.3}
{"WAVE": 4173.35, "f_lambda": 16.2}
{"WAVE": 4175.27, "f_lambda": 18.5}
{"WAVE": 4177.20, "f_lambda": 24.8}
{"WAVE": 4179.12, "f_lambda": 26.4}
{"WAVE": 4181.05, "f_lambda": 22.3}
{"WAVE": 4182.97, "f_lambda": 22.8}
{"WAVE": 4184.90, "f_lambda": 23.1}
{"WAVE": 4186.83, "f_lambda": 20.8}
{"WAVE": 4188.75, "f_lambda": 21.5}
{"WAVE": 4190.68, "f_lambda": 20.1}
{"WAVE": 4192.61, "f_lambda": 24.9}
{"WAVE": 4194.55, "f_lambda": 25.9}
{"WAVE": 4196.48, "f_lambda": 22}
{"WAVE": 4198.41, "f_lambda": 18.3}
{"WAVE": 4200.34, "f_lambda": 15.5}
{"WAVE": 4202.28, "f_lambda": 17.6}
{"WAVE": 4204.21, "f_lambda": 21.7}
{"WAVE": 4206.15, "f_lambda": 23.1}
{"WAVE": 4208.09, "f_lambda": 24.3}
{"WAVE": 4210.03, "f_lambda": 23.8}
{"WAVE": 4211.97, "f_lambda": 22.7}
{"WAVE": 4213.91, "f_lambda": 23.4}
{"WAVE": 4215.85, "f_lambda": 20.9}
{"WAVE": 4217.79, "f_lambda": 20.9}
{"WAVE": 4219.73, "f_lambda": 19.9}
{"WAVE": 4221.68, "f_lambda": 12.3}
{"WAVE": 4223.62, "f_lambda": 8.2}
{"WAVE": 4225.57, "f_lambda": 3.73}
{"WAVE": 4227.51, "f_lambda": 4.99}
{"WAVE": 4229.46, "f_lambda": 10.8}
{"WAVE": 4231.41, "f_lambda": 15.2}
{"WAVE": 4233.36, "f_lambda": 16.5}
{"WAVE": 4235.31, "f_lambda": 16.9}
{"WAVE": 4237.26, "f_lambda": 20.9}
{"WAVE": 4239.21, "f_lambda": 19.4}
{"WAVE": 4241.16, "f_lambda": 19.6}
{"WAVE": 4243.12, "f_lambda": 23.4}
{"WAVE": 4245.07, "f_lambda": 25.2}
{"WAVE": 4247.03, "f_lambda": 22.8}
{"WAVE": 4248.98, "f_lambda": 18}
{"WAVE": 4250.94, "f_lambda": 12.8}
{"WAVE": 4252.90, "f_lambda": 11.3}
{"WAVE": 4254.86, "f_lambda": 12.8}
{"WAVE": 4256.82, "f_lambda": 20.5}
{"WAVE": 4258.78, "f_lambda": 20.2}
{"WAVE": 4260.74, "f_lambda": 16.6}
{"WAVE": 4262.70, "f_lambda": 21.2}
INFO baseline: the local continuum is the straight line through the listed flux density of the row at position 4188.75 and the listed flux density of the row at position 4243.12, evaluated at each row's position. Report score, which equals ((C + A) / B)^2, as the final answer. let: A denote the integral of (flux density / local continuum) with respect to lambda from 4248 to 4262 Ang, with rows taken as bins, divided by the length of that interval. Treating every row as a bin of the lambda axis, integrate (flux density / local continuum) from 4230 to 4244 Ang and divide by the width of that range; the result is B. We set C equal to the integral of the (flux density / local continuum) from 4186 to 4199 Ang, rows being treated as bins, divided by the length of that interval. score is 5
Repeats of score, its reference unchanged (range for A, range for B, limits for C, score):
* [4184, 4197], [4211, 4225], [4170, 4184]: 7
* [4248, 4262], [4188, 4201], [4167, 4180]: 3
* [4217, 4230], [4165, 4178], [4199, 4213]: 3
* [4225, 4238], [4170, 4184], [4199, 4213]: 2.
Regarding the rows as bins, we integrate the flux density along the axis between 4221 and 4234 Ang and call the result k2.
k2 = 131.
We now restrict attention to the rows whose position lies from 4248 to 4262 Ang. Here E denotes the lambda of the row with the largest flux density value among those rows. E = 4256.82 Ang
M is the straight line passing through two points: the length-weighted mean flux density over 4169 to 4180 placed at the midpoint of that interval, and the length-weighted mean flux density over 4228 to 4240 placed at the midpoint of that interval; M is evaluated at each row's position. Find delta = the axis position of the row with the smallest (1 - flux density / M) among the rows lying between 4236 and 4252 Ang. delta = 4245.07 Ang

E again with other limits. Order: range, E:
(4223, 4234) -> 4233.36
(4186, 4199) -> 4194.55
